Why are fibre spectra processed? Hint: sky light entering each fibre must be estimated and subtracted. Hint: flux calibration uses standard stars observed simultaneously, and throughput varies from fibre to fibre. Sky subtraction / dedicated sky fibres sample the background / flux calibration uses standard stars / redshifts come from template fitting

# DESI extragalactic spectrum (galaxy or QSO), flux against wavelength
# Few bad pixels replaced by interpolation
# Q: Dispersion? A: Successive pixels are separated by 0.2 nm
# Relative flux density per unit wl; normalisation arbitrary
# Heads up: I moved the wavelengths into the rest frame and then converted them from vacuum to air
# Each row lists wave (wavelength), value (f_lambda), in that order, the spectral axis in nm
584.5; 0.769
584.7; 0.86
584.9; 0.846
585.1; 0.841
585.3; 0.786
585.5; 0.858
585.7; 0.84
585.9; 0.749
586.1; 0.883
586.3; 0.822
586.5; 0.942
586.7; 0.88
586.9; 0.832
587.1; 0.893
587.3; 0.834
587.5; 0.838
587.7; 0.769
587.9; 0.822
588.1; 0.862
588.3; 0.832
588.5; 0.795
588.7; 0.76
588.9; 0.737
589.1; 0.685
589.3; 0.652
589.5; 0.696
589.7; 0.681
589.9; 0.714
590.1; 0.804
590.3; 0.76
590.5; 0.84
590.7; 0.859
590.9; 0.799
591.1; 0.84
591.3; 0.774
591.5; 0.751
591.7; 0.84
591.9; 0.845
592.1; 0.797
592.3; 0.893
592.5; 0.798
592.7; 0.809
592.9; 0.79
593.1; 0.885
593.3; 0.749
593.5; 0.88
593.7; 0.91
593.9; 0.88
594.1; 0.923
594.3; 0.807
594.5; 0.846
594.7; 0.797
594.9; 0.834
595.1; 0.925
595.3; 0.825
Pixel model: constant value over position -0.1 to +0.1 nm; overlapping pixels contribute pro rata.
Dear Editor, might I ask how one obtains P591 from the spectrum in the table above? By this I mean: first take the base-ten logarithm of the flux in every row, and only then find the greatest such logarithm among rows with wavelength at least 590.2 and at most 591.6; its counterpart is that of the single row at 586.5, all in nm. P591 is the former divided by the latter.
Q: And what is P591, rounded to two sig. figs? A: 2.5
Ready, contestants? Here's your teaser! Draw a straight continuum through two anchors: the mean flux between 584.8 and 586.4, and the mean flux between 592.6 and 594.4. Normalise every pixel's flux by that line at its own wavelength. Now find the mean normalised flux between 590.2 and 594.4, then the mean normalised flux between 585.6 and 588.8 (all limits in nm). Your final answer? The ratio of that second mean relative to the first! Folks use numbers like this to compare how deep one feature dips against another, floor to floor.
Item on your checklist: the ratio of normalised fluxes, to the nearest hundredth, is 1.02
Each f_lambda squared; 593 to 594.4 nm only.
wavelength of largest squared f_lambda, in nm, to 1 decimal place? 594.1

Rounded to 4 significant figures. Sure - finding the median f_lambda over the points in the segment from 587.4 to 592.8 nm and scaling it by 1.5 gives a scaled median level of 1.197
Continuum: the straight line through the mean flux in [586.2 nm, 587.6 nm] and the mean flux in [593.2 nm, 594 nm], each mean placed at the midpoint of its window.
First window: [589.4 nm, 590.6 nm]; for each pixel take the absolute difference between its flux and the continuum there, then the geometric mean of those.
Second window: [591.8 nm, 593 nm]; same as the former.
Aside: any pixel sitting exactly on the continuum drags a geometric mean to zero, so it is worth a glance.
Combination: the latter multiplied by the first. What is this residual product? 0.0035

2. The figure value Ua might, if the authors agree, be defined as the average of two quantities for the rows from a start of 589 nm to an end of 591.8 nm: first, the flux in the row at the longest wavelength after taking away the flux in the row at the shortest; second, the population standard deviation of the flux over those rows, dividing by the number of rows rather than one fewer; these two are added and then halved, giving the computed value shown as 0.11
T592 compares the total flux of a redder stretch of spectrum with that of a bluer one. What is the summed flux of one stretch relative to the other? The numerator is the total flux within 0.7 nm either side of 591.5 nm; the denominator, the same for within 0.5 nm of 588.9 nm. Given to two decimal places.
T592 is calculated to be 1.56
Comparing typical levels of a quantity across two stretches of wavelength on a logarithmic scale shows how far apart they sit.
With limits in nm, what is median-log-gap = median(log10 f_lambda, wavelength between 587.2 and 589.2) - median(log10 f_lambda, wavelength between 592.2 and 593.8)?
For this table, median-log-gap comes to -0.019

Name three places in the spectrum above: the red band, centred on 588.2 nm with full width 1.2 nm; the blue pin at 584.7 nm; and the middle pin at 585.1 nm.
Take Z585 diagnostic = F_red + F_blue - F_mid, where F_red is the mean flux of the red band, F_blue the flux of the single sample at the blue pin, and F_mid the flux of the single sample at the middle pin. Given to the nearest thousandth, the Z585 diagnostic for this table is 0.826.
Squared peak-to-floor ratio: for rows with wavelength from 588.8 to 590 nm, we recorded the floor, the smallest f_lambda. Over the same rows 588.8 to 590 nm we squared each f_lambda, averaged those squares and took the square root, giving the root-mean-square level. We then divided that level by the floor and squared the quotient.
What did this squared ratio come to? 1.135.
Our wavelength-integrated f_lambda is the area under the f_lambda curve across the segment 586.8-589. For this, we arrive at 1.79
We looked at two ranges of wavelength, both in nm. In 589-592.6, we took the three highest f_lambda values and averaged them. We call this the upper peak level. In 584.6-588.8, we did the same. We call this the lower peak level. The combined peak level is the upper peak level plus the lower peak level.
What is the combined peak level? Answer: 1.77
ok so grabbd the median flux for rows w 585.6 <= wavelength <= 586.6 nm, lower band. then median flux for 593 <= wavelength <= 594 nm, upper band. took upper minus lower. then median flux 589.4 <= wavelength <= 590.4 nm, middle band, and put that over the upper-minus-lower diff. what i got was 18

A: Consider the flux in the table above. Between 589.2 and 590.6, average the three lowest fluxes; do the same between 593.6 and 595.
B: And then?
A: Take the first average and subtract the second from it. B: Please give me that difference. -0.14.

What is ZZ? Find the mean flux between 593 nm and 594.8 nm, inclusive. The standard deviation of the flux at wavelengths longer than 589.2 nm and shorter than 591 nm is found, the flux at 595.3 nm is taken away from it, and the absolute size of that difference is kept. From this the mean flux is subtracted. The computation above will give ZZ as -0.10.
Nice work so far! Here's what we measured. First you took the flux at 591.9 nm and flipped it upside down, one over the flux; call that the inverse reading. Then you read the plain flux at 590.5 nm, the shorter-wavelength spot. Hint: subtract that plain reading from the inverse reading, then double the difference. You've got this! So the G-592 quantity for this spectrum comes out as 0.69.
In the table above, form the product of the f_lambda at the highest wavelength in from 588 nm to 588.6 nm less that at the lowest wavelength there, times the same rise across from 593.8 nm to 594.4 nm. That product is 0.0049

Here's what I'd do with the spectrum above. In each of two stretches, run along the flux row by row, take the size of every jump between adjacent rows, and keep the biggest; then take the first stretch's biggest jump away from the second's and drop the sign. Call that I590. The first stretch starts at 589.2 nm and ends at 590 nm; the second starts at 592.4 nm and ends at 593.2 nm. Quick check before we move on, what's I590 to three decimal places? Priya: 0.051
